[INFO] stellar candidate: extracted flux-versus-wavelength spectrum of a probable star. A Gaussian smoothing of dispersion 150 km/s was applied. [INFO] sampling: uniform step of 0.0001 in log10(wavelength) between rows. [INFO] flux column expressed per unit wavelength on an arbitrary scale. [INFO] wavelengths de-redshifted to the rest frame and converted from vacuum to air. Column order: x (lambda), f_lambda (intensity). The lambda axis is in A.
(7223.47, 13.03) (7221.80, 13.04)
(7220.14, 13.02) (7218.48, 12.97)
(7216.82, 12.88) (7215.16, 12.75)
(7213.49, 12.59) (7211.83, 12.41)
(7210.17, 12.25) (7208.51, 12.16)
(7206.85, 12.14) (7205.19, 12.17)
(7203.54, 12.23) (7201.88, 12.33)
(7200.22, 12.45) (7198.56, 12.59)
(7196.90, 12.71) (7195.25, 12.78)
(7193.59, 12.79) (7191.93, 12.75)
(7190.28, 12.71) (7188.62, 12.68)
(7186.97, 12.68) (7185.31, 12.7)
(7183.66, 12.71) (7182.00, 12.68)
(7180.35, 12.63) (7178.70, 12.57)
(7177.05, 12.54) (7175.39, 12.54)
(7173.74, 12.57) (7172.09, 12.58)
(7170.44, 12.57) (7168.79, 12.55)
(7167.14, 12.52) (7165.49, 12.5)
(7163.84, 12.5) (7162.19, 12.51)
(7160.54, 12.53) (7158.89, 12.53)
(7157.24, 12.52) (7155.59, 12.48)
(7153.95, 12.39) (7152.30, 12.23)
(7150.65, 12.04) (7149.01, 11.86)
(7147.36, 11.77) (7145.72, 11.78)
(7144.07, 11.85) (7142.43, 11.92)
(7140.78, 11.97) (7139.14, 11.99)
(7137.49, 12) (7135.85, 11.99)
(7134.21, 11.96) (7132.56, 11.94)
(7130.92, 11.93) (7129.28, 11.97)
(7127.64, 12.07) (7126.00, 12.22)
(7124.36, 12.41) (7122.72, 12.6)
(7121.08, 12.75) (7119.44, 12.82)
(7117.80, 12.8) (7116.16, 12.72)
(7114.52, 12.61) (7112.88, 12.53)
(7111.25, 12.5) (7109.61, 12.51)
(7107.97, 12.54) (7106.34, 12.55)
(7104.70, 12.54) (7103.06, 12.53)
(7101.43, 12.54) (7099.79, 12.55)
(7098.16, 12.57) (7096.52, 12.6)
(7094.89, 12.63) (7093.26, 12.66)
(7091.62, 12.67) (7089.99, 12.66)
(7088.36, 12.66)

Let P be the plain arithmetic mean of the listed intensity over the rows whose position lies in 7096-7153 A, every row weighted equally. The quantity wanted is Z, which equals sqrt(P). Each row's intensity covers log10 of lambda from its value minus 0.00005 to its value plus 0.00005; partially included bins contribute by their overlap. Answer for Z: 3.51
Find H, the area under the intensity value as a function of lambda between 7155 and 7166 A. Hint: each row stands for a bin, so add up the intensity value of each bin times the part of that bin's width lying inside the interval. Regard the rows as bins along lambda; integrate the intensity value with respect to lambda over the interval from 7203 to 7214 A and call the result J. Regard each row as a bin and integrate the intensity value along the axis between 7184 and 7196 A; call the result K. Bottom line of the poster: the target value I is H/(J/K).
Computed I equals 155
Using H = 138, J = 135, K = 153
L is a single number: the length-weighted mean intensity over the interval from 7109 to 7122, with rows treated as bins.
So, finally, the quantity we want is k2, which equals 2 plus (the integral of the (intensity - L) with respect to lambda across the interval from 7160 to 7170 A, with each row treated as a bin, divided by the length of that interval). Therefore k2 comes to 1.86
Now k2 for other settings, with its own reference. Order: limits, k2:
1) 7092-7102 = 1.94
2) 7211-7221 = 2.12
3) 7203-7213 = 1.58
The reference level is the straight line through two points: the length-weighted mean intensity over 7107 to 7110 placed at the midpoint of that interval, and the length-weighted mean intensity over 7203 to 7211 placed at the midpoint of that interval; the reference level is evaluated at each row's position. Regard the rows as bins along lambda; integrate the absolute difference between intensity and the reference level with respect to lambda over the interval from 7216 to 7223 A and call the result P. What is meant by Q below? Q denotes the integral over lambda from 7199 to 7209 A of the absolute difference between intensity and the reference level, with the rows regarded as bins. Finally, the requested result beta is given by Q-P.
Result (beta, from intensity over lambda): -5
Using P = 5.8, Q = 0.9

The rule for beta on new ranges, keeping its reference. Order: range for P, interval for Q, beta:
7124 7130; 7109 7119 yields -1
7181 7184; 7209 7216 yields 1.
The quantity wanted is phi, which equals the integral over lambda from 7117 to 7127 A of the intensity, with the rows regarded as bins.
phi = 125.9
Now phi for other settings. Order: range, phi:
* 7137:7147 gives 119.1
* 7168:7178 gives 125.6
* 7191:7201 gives 126.8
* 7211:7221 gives 127.7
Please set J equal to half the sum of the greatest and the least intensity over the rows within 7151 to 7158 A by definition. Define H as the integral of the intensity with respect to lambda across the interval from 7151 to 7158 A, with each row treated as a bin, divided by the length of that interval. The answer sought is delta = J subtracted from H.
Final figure 0.00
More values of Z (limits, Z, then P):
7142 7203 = 3.53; 12.46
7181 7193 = 3.56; 12.70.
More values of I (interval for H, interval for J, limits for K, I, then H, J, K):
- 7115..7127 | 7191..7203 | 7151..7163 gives 149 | 151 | 151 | 149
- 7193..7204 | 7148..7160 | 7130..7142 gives 134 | 138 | 147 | 144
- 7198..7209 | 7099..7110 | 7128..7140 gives 141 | 135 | 138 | 144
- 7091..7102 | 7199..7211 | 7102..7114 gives 142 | 139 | 147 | 150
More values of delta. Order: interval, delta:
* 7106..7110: 0.01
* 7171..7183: -0.02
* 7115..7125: 0.07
